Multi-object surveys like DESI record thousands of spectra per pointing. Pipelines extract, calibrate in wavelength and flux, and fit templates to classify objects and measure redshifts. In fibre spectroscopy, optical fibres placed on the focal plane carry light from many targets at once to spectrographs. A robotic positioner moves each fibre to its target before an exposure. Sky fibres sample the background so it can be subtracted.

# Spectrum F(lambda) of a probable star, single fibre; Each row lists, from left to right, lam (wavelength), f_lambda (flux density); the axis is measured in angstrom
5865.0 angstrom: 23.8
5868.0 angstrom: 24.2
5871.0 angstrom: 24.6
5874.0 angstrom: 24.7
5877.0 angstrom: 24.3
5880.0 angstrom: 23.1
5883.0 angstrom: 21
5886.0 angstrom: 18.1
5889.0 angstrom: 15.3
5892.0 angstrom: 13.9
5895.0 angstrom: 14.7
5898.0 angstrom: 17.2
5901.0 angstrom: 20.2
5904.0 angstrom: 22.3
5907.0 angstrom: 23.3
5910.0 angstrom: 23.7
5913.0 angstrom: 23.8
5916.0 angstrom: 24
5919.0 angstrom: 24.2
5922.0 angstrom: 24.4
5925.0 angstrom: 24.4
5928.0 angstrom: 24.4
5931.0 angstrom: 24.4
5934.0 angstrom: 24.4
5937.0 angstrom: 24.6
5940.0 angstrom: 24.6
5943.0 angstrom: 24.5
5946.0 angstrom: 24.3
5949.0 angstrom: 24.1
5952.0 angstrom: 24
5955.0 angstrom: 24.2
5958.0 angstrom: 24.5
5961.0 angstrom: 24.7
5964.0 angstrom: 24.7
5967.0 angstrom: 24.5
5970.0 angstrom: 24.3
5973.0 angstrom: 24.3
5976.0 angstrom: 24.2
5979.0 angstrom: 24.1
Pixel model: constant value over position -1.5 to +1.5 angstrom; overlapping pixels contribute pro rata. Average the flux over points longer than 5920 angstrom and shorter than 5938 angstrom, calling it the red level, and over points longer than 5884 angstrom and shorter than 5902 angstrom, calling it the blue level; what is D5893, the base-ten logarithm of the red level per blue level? 0.17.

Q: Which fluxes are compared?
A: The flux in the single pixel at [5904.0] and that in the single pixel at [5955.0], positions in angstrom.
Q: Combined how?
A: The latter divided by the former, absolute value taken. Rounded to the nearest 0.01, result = 1.09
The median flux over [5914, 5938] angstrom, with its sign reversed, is -24.4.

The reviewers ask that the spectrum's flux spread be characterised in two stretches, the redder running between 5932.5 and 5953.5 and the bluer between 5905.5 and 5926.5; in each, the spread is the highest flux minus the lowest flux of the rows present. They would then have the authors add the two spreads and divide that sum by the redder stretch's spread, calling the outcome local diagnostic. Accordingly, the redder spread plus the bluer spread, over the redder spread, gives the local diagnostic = 2.8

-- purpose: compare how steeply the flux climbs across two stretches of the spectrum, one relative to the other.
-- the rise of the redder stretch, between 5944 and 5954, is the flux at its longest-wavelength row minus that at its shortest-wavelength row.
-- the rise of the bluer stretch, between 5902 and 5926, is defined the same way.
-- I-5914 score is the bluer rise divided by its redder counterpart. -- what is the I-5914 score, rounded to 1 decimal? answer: -7.0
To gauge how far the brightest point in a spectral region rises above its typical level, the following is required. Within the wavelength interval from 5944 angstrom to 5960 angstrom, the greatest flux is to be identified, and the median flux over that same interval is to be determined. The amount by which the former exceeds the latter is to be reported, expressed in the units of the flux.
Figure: 0.30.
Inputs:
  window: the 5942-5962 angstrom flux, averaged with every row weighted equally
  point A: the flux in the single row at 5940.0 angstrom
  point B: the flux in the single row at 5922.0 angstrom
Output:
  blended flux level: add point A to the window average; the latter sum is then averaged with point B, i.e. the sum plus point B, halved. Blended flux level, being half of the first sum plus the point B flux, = 36.7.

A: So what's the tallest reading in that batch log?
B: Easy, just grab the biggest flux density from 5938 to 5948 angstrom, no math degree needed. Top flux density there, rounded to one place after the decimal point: 24.6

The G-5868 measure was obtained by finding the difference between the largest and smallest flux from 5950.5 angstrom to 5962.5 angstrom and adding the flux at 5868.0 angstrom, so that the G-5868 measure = 24.9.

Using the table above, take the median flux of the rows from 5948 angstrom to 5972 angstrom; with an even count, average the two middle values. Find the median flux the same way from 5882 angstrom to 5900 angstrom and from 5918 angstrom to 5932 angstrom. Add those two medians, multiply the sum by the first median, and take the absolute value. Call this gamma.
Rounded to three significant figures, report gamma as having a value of 992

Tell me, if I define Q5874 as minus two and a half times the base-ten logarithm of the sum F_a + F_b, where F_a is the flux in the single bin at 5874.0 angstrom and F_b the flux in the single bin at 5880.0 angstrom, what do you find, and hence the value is -4.20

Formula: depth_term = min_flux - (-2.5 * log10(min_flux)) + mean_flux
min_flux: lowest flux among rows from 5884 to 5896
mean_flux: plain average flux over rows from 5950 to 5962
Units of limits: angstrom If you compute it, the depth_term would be 41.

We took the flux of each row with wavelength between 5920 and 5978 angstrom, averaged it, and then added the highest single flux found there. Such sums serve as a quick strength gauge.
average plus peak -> 49.1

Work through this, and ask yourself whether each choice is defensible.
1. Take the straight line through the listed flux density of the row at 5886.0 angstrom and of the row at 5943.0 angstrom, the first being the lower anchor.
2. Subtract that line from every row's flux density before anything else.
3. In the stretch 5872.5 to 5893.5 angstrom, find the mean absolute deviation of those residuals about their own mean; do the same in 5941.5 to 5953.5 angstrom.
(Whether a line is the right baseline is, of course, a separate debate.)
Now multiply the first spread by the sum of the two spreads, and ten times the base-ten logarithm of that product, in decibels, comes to 13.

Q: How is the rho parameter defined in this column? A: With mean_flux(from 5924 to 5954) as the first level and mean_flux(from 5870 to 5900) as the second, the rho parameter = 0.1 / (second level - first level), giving -0.021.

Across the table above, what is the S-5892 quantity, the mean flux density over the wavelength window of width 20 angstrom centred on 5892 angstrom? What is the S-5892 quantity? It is 17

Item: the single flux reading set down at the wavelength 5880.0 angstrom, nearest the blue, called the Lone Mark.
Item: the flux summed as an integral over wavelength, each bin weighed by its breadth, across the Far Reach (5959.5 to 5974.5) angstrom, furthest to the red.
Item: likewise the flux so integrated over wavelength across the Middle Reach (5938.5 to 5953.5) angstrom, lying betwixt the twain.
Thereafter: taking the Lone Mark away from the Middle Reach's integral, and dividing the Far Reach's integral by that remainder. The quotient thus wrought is 1.08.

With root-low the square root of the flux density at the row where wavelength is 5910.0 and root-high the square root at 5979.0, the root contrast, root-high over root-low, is 1.01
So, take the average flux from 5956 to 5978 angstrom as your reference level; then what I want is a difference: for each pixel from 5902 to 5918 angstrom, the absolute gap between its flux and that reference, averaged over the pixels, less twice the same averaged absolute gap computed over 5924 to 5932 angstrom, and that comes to 1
